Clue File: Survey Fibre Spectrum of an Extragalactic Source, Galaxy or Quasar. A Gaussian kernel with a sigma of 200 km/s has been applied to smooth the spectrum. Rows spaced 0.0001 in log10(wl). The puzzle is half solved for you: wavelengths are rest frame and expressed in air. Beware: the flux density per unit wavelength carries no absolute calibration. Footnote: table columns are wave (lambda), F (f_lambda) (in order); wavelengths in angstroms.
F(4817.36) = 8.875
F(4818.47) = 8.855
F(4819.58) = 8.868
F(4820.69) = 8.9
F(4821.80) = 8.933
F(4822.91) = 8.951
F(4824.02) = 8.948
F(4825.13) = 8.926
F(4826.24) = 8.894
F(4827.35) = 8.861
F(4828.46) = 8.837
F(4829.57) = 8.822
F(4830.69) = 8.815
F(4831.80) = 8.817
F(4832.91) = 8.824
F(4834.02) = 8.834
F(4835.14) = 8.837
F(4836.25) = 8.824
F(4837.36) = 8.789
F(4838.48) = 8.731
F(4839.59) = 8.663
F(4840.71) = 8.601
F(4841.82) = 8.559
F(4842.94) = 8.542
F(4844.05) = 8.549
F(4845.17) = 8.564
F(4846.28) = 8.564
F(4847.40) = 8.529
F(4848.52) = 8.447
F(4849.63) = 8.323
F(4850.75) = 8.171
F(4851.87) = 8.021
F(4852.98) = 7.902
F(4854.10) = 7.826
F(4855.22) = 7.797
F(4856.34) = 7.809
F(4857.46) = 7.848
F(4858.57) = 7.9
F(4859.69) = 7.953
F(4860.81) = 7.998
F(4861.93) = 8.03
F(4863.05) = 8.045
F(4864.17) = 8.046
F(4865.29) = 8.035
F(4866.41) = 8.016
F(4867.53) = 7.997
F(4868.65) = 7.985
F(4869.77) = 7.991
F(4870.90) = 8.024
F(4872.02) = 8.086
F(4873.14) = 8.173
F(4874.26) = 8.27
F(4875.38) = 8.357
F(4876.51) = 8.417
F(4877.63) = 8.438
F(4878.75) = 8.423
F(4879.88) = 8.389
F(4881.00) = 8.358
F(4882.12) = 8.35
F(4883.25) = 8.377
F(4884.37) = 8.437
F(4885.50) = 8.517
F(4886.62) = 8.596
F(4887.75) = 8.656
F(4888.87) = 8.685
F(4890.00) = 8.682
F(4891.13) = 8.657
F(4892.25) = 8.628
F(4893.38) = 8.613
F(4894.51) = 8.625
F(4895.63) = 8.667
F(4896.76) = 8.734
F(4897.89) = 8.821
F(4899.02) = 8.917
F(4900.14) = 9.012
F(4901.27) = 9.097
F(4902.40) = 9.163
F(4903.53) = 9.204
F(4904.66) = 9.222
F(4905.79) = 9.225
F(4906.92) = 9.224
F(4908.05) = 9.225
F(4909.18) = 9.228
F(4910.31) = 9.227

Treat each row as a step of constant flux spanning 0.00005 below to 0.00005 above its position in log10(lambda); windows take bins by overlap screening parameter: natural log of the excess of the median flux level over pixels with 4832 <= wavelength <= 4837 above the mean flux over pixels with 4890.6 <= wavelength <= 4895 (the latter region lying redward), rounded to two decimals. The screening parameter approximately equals -1.62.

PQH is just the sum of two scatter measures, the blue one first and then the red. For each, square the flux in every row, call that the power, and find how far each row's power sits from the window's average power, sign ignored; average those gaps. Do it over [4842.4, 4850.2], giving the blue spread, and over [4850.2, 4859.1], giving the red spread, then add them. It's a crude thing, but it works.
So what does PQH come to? 2.6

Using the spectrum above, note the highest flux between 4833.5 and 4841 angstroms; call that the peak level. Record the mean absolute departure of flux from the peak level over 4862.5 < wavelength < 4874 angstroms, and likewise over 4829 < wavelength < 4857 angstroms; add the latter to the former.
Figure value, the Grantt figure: 1.1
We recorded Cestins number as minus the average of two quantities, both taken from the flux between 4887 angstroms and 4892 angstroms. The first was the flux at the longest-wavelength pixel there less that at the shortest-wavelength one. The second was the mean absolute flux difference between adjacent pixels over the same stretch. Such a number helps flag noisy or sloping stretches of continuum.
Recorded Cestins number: -0.01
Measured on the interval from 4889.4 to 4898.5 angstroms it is -0.09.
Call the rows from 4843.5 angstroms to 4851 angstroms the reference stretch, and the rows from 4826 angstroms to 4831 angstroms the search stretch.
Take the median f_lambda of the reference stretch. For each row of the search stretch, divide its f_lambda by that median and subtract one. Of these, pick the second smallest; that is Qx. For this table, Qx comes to 0.03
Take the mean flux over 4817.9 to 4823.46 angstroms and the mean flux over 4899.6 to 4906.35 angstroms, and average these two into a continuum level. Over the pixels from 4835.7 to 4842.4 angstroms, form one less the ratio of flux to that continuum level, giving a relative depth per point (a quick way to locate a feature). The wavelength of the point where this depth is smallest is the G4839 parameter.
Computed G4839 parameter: 4836.25 angstroms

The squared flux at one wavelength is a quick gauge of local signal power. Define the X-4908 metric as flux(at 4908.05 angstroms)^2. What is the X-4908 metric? 85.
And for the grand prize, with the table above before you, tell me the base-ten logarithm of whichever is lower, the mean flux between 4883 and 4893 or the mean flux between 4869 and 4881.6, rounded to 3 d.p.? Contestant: 0.917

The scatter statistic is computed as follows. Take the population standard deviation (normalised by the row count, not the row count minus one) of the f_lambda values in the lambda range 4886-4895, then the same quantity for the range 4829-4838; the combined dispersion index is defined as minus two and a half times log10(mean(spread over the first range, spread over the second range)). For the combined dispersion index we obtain 4.1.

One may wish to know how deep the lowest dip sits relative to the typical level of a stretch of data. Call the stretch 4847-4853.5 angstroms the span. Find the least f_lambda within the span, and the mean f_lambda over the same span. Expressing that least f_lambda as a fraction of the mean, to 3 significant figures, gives 0.960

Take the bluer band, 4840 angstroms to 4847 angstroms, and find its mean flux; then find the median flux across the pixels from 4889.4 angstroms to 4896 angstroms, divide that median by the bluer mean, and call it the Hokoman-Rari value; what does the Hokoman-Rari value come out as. 1.01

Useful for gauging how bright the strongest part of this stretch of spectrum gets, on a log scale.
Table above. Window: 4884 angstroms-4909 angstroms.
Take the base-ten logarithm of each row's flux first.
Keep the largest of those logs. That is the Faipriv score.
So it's 0.965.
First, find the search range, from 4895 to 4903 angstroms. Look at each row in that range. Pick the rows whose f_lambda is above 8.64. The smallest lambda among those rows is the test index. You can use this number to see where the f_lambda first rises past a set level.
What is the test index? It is 4895.63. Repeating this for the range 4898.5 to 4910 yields 4899.02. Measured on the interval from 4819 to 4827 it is 4819.58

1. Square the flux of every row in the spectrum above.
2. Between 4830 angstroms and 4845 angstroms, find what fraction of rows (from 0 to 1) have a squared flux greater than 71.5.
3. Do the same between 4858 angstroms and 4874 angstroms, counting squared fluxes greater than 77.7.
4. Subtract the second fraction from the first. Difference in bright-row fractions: 1.0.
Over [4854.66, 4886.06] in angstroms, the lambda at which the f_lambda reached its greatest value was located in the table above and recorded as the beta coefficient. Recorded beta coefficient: 4885.50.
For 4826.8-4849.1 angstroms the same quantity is 4827.35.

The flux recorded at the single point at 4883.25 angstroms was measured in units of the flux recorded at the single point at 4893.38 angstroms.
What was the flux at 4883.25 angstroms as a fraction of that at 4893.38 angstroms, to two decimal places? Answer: 0.97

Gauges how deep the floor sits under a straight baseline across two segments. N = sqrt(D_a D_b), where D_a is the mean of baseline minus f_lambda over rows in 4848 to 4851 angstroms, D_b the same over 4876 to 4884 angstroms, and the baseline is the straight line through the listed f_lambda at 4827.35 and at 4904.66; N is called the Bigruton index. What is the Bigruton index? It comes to 0.68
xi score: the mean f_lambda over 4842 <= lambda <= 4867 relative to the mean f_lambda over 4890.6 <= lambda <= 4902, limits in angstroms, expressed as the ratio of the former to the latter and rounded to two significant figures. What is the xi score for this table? 0.93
